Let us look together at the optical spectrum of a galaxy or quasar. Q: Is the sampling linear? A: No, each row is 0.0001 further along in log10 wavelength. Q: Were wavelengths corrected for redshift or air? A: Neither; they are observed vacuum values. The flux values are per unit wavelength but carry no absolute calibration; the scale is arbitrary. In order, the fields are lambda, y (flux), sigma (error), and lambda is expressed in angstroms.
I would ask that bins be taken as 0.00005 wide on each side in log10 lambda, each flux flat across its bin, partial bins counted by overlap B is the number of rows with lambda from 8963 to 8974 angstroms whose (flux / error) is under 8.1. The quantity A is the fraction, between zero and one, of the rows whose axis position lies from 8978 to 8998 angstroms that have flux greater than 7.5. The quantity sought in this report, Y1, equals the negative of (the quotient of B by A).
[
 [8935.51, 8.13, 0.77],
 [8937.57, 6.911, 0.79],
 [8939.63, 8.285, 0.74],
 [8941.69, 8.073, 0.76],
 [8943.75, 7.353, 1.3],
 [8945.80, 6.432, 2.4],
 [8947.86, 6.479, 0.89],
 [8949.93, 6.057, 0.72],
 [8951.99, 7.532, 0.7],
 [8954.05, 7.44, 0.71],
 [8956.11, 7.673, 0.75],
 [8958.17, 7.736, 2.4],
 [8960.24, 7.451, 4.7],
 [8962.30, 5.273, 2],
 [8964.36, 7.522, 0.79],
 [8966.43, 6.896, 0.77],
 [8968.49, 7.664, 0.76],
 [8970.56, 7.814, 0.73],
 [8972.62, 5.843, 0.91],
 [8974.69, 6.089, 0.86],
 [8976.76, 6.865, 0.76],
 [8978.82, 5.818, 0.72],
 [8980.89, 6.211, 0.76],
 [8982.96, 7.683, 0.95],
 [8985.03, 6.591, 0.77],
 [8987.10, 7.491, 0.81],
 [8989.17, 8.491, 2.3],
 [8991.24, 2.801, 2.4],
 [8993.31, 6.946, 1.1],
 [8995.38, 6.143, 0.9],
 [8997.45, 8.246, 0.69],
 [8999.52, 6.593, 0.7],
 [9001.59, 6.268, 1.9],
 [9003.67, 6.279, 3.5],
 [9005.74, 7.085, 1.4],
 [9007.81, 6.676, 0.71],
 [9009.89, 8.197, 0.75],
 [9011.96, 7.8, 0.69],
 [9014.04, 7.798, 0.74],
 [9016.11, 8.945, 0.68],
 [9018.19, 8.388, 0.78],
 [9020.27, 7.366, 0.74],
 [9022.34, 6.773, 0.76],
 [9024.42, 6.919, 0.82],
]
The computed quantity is -3.3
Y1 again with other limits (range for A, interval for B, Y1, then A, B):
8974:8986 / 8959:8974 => -18.0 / 0.17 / 3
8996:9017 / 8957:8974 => -8.0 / 0.50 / 4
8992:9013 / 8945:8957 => -6.7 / 0.30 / 2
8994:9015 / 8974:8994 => -15.0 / 0.40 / 6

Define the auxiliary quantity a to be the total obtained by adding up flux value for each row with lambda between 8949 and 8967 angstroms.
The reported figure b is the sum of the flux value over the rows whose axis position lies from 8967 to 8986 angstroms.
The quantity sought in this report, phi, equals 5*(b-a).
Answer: -15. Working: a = 63.6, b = 60.6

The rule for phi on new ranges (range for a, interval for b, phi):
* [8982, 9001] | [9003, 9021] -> 38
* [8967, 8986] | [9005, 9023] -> 42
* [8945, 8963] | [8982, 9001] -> -5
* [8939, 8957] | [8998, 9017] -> 2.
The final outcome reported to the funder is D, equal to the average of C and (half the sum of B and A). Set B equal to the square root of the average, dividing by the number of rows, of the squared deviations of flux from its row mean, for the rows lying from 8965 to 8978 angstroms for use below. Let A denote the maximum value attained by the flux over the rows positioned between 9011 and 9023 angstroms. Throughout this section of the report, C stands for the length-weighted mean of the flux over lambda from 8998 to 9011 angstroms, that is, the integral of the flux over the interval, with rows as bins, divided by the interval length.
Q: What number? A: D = 5.87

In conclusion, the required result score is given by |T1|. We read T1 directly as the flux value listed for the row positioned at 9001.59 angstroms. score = 6.3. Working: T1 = 6.268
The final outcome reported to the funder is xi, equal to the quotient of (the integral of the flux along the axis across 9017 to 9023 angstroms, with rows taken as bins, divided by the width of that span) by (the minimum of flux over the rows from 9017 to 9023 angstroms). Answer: 1.12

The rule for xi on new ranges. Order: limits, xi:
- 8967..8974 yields 1.21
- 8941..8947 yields 1.12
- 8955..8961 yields 1.02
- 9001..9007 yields 1.05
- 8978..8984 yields 1.13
